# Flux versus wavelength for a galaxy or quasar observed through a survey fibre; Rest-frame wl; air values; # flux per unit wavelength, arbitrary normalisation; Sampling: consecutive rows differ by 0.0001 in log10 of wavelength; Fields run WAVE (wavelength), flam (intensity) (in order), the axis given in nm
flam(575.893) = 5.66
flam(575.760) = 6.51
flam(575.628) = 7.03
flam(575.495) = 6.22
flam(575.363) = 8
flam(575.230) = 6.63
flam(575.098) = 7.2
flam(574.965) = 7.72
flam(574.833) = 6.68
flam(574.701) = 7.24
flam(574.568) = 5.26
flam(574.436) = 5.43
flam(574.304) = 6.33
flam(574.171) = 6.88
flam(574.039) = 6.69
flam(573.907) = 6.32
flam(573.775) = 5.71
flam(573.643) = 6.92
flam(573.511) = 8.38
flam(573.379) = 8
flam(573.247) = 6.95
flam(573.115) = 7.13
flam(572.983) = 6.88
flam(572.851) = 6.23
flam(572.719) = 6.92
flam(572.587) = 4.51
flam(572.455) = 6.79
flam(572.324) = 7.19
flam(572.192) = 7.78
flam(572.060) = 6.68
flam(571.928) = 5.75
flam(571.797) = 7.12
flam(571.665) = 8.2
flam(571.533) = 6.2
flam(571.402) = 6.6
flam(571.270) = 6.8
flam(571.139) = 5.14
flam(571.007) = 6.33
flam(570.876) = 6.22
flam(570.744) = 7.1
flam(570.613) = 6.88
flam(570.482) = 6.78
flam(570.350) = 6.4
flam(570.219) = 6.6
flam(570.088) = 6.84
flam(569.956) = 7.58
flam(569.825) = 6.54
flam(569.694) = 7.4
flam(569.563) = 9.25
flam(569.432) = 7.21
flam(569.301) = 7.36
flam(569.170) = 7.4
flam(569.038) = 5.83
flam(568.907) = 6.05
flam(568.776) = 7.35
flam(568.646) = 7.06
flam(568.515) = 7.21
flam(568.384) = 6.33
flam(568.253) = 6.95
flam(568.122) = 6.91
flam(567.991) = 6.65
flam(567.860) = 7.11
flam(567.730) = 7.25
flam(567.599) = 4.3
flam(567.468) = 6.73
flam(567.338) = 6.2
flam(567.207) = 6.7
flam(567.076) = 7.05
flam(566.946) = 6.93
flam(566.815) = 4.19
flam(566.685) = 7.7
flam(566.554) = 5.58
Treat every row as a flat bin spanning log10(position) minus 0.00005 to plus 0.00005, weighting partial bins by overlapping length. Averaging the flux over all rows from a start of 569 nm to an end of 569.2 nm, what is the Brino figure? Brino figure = 6.6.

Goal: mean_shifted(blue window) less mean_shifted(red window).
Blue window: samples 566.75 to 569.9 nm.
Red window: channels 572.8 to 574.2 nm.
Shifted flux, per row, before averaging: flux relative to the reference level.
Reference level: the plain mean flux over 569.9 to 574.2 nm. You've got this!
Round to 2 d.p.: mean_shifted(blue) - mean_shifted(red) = -0.17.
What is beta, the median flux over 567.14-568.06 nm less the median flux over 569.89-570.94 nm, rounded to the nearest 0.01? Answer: -0.11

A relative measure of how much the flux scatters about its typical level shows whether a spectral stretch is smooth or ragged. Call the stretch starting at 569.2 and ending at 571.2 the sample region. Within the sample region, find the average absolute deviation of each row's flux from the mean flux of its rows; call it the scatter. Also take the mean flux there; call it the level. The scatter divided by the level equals 0.086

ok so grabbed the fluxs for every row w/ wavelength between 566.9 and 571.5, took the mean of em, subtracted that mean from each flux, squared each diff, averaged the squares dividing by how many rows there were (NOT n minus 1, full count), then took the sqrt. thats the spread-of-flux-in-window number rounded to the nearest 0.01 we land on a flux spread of 0.77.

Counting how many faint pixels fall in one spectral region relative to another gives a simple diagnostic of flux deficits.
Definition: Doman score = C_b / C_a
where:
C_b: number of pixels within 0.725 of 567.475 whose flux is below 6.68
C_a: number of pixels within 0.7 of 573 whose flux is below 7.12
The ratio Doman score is 0.57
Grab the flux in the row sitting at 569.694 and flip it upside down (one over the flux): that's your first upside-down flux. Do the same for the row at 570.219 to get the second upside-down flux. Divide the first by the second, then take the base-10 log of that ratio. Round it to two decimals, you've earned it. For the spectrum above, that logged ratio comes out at -0.05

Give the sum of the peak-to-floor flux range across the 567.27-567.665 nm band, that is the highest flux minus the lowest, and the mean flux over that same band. 8.2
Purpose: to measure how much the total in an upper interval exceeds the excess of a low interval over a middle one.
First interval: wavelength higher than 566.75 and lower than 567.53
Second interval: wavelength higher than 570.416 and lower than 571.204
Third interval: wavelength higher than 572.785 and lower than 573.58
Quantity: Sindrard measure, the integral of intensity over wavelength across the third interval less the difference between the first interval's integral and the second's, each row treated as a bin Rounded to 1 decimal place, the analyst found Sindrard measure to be 5.9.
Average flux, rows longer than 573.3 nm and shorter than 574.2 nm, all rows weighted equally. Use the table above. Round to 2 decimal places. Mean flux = 6.99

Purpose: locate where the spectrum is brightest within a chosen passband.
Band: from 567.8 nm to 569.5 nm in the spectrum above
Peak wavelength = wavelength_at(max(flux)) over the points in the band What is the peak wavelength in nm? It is 569.170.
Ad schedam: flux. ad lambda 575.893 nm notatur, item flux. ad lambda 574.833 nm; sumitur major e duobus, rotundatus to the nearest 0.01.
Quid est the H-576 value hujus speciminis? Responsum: 6.68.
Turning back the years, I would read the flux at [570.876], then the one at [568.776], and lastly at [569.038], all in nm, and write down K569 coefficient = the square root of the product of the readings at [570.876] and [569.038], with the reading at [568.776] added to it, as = 13.4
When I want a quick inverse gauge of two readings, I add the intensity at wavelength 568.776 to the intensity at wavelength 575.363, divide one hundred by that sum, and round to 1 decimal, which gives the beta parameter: 6.5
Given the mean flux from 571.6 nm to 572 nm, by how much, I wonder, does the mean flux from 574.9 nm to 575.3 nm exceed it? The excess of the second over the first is 0.2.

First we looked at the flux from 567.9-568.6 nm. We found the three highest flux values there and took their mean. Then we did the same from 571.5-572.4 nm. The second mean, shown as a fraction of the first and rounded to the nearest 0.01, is 1.10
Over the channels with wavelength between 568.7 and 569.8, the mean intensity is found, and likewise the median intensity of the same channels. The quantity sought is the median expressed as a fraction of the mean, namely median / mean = 1.02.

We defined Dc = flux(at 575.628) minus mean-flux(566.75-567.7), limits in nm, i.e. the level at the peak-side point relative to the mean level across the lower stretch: 1.0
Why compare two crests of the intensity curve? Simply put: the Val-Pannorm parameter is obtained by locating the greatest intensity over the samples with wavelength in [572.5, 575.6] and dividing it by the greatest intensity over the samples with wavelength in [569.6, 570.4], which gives 1.11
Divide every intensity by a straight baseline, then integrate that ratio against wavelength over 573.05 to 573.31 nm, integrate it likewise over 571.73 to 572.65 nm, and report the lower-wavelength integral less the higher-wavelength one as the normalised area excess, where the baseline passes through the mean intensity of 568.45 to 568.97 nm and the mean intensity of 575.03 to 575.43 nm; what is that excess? 0.6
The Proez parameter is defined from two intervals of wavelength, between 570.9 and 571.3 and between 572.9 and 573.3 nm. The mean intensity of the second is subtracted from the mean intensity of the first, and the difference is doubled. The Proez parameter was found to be -1.8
